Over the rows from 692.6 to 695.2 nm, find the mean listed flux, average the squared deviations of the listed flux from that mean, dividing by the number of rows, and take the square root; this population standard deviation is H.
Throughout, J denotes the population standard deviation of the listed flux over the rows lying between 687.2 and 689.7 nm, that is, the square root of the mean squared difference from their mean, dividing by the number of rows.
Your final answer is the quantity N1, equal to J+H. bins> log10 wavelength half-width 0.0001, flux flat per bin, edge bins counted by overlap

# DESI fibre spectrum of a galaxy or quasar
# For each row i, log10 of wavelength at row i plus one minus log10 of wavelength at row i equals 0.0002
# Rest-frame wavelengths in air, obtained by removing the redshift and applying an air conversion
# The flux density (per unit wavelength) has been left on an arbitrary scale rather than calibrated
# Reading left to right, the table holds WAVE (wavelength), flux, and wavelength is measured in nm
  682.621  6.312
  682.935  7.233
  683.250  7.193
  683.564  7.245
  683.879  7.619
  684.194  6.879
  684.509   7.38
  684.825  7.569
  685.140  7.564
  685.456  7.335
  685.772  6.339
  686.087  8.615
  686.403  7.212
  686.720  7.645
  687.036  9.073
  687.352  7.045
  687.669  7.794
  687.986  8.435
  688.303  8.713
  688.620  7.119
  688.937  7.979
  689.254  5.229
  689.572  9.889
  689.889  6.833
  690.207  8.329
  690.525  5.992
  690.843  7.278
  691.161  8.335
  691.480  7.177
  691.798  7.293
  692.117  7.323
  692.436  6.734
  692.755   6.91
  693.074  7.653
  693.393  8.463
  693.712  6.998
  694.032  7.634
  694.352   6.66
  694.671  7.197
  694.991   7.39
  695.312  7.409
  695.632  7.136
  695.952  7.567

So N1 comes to 1.8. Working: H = 0.53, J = 1.29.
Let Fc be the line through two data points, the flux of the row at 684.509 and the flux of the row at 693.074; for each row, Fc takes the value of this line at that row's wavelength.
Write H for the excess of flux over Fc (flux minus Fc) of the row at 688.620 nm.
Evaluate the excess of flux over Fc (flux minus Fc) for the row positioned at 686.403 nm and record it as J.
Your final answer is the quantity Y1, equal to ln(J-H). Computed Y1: -1.8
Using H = -0.4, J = -0.2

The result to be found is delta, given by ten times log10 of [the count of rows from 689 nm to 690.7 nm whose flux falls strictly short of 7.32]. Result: 5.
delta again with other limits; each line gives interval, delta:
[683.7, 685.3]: 0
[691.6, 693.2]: 5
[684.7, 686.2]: 0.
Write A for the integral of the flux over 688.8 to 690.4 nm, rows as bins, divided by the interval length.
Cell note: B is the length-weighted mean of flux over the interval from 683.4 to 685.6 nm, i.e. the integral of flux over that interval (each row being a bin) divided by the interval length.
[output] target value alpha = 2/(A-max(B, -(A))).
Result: 8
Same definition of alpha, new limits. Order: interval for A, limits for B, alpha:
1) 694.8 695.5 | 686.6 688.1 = -3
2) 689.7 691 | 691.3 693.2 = -267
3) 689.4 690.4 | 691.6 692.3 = 2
